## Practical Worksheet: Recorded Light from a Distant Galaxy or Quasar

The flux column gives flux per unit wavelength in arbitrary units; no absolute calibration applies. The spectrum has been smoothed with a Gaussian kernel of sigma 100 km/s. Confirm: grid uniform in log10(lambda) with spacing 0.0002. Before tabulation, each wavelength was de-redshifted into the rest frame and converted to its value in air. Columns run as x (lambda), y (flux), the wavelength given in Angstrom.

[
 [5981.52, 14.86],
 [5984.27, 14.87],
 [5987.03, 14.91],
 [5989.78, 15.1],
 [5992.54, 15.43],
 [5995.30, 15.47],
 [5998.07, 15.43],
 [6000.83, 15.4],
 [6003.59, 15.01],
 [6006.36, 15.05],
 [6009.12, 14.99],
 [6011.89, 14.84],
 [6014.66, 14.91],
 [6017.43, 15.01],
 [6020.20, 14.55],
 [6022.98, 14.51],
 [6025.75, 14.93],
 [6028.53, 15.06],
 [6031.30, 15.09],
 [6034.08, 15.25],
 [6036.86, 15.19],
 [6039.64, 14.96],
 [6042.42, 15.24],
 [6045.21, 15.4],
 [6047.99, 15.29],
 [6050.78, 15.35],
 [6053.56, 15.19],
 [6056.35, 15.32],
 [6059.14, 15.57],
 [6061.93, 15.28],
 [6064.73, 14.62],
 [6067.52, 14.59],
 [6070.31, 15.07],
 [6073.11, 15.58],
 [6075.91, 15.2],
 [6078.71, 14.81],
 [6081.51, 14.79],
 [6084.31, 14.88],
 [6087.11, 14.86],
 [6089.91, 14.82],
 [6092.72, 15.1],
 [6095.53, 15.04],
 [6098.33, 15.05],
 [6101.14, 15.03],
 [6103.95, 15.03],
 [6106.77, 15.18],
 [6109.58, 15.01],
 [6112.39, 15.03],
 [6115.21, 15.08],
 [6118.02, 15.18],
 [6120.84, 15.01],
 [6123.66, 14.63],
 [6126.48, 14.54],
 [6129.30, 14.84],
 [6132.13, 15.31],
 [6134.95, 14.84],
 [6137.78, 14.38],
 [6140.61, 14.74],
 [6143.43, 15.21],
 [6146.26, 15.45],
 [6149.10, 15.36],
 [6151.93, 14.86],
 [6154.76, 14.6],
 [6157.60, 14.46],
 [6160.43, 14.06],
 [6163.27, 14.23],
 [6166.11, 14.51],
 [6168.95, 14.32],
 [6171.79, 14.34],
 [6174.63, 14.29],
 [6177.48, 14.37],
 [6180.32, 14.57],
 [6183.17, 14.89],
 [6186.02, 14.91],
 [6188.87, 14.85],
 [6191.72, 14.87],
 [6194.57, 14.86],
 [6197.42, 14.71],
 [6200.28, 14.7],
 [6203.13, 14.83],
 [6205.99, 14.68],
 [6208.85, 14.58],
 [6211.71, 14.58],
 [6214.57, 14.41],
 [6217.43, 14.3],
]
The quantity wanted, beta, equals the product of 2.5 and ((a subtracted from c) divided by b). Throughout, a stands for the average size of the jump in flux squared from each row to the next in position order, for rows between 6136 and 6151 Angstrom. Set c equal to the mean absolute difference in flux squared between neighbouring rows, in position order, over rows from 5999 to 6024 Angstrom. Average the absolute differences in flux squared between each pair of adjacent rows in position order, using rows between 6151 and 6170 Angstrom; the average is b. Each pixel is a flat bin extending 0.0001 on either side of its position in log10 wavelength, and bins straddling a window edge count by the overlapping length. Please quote -1.4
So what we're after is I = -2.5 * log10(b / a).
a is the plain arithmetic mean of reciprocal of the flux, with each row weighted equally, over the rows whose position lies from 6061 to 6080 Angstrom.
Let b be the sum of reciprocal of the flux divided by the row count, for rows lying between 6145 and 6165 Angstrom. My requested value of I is -0.023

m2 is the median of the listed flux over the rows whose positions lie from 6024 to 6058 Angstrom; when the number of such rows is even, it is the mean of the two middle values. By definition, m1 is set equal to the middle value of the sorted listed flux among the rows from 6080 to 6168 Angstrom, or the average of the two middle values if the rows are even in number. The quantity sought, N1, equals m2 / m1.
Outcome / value 1.02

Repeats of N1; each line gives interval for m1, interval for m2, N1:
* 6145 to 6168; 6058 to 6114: 1.03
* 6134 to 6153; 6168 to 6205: 0.99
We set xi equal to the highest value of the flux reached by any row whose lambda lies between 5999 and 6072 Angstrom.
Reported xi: 15.57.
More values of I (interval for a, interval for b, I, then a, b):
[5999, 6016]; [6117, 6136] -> -0.009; 0.0665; 0.0671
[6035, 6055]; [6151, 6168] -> -0.057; 0.0657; 0.0692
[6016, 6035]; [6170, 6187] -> -0.026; 0.0671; 0.0687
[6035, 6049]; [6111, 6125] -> -0.017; 0.0657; 0.0667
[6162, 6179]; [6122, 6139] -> 0.030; 0.0697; 0.0678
